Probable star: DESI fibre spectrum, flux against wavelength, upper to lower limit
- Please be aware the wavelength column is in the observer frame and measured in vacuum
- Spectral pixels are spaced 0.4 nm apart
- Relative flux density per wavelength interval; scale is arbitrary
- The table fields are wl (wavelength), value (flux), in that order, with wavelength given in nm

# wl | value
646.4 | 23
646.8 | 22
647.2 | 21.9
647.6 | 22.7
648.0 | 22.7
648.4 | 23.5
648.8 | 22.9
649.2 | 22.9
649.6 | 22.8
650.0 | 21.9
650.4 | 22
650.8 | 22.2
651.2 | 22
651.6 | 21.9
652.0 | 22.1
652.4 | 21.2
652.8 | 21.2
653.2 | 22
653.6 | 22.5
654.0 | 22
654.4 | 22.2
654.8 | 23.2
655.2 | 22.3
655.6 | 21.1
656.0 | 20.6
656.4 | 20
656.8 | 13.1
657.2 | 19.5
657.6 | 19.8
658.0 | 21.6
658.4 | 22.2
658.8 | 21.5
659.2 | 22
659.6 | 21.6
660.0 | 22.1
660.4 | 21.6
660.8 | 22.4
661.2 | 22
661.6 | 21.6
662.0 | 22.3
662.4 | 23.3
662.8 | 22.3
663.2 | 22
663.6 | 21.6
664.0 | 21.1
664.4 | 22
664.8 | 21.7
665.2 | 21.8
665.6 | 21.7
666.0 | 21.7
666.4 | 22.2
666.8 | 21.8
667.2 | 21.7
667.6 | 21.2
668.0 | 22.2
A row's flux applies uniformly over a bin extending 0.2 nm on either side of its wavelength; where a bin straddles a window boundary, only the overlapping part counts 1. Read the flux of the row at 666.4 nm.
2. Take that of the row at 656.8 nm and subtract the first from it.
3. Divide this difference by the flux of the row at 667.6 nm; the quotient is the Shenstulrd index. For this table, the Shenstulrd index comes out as -0.43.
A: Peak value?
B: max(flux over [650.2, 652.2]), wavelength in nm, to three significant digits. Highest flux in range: 22.2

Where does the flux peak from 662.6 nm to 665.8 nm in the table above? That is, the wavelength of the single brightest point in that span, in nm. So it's 662.8 nm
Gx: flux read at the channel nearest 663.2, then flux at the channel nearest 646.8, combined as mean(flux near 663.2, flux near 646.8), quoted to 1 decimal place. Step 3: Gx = 22.0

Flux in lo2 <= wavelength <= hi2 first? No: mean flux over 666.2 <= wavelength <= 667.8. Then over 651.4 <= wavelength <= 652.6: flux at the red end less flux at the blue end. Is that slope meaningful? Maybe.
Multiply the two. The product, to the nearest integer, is -15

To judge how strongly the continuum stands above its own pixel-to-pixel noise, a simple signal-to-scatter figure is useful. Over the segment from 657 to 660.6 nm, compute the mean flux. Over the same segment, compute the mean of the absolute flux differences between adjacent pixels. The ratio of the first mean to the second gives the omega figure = 32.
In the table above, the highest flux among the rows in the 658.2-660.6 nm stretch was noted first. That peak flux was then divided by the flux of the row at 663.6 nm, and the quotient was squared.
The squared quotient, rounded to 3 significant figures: 1.06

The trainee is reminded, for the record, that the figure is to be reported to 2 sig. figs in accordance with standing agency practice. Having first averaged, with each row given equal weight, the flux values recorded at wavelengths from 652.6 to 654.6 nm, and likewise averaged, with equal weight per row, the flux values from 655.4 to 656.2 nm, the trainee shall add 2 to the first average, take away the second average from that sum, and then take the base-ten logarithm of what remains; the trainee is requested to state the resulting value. 0.50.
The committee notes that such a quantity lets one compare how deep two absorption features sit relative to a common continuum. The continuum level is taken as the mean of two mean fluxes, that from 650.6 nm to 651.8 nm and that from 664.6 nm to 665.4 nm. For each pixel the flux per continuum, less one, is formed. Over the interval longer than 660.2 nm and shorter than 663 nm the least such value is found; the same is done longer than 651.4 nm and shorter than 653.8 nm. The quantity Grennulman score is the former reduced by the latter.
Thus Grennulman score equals 0.018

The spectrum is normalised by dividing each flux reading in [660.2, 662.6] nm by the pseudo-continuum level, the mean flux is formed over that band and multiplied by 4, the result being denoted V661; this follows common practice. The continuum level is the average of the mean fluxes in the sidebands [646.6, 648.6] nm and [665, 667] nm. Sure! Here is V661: 4.00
